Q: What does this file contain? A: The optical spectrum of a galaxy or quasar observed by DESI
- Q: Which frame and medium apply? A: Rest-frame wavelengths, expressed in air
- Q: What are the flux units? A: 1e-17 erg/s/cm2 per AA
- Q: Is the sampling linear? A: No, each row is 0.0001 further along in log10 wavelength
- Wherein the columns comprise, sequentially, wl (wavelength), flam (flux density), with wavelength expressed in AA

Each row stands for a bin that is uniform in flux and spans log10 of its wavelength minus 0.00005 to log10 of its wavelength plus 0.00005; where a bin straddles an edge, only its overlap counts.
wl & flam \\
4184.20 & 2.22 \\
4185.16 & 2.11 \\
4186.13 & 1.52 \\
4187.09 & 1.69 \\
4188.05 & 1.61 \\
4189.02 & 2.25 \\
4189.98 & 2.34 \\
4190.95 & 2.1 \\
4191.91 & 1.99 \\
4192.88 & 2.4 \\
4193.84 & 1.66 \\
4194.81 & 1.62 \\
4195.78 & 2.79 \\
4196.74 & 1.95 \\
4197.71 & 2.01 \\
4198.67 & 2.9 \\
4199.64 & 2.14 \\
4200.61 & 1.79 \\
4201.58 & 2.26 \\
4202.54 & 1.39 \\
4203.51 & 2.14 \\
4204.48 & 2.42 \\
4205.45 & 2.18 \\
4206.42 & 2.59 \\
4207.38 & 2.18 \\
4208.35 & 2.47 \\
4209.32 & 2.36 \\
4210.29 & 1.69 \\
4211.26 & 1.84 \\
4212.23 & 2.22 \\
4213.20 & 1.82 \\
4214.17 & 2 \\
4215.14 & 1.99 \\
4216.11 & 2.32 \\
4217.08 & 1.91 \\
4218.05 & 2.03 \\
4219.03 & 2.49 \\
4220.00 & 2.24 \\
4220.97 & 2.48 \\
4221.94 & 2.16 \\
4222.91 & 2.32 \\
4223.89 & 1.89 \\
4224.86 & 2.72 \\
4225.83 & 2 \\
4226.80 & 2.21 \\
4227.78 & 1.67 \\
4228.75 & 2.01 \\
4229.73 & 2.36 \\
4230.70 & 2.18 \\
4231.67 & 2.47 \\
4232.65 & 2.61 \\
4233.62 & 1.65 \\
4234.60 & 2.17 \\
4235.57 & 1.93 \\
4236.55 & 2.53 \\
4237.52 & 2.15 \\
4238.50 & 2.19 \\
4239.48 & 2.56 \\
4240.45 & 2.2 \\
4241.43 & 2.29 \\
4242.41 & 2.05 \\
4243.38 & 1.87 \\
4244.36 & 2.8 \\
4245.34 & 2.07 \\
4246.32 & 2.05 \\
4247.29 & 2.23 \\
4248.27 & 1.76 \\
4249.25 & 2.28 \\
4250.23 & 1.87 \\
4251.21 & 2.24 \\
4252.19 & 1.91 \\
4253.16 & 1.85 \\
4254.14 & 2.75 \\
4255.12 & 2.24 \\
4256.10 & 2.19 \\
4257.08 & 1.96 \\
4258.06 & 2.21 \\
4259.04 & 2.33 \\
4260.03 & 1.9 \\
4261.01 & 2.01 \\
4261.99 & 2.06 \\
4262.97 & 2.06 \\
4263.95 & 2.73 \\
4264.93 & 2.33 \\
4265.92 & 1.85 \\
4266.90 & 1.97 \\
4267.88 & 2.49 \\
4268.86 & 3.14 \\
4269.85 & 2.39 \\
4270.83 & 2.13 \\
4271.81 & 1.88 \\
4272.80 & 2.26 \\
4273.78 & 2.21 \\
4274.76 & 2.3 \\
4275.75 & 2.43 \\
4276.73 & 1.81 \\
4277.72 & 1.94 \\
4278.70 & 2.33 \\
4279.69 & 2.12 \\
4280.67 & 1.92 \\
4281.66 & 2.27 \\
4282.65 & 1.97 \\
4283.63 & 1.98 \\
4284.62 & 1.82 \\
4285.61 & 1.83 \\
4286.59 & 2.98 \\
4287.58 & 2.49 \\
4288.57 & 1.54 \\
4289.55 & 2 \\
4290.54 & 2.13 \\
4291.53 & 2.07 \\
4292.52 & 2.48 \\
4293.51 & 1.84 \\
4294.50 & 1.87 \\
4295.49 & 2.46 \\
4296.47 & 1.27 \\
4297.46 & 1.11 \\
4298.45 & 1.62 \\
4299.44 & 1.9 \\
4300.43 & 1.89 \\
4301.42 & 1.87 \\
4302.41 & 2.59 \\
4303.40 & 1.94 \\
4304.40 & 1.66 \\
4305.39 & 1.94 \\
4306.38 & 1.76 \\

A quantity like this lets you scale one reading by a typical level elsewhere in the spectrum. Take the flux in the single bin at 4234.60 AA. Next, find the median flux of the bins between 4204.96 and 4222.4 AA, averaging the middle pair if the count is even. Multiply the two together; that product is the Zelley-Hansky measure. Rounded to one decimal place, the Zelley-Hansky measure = 4.7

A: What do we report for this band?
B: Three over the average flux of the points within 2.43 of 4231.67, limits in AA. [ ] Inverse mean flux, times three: 1.33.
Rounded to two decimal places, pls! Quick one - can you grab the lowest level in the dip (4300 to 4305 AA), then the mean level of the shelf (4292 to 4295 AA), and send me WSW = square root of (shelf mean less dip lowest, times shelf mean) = 0.91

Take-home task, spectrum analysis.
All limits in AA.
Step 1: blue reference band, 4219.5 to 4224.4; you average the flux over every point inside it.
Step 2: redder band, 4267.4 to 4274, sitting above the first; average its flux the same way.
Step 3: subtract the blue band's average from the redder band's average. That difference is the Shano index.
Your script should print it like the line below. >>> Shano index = 0.1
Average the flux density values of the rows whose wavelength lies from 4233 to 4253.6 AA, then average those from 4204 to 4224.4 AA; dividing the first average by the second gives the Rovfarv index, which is 0.98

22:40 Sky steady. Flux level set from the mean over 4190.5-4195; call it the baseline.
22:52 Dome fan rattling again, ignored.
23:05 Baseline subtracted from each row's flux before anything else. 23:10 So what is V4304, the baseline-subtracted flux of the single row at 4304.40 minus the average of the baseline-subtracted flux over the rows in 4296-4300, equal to 0.18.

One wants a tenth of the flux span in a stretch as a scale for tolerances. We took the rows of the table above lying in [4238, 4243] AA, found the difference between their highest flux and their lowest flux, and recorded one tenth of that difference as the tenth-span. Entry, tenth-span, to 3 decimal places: 0.051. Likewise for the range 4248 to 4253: 0.052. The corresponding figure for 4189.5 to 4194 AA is 0.074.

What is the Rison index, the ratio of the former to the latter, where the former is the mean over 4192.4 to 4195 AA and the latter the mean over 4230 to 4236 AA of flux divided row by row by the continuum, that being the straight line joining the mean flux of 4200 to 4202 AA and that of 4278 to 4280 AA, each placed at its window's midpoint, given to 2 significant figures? 0.92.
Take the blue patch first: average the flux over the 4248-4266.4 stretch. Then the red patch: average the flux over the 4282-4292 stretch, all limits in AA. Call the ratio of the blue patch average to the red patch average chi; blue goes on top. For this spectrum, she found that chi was 1.03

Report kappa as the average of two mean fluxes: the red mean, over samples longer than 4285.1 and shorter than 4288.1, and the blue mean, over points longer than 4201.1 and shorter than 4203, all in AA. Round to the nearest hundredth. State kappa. 2.13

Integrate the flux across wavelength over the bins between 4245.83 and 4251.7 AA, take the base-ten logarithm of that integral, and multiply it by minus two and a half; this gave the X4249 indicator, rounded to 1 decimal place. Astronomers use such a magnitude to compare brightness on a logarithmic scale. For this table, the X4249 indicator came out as -2.7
